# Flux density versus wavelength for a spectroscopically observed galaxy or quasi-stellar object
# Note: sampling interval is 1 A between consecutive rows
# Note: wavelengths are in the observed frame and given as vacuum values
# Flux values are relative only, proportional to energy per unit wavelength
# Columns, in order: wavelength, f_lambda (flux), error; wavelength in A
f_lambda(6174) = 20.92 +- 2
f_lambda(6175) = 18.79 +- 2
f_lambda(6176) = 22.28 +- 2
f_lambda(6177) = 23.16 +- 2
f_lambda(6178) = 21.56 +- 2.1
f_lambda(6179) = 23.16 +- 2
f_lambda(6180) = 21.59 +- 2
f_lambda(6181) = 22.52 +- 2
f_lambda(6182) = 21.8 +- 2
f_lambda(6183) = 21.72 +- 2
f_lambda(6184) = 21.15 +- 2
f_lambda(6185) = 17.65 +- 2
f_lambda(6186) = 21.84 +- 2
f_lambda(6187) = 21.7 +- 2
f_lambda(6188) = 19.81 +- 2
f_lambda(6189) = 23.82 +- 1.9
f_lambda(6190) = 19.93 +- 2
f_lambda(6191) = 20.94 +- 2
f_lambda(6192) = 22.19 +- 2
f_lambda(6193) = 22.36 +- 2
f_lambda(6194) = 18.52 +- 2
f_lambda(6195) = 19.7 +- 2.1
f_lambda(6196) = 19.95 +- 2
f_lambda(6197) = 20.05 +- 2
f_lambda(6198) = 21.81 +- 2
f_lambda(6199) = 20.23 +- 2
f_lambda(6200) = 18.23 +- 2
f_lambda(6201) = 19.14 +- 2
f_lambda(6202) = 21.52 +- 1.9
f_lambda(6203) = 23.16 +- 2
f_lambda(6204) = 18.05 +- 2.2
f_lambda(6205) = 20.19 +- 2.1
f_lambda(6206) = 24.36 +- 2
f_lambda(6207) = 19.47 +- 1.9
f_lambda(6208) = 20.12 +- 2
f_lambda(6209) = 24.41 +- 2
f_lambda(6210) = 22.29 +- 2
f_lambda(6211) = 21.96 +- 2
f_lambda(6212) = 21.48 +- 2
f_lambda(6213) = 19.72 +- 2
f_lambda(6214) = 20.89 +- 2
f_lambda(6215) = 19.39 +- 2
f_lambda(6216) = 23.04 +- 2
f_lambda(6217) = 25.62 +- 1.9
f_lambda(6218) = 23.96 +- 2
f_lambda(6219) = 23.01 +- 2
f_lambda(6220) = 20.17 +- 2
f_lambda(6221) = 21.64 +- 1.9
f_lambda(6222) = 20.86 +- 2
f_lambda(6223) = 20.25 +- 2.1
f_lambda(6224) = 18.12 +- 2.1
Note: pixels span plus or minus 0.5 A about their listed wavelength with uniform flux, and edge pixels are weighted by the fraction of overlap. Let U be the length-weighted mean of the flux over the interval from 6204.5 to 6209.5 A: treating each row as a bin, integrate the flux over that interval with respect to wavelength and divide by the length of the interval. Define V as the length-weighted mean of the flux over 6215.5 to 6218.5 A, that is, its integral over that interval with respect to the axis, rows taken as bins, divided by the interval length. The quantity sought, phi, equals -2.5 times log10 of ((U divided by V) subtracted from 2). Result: -0.11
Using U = 21.7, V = 24.2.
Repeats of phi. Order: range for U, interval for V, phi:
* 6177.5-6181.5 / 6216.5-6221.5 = -0.03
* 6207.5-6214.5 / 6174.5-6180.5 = -0.01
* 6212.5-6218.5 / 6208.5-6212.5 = -0.02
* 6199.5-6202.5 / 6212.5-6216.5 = -0.06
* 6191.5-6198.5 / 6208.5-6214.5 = -0.06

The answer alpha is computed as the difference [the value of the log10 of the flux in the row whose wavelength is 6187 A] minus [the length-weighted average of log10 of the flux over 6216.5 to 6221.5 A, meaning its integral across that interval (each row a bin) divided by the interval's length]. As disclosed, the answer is -0.022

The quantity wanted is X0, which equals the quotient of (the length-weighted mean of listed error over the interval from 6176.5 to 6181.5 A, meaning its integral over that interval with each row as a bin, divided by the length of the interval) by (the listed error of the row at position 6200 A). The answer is 1.010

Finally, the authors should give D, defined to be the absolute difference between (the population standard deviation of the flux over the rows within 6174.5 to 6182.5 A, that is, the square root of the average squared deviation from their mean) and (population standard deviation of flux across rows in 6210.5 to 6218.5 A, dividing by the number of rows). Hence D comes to 0.7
